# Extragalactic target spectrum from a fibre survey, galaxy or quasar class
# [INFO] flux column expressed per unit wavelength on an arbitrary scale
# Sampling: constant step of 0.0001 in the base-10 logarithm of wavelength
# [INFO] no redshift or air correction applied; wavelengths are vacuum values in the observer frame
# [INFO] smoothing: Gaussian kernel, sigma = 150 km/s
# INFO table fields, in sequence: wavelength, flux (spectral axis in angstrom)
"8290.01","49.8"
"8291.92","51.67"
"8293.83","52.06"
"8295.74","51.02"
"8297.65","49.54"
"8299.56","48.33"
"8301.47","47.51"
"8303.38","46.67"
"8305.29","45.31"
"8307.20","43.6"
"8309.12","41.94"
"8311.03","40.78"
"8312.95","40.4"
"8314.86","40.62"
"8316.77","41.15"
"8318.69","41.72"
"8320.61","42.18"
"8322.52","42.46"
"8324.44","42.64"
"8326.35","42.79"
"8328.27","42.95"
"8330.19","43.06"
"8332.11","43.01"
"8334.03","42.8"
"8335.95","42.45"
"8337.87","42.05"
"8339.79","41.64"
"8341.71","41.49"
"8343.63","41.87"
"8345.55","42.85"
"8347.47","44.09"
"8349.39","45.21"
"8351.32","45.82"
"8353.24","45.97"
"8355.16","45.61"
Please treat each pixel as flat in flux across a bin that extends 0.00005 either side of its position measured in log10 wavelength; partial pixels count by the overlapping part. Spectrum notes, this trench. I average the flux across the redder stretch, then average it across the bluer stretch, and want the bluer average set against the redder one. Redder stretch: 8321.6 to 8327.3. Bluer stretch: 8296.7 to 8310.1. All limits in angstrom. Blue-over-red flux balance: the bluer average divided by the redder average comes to 1.08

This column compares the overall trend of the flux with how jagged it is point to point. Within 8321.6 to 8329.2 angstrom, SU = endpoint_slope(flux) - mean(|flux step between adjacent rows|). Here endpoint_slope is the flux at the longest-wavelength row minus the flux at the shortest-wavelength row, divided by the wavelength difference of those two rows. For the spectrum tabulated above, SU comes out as -0.1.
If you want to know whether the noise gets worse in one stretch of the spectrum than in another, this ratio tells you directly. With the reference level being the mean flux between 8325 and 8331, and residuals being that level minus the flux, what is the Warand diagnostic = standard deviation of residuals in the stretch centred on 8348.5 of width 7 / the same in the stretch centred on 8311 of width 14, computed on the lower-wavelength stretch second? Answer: 0.7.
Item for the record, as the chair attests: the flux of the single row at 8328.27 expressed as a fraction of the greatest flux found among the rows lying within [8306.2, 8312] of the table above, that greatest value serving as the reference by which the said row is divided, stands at 0.99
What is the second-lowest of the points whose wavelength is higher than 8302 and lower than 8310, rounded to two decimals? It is 43.60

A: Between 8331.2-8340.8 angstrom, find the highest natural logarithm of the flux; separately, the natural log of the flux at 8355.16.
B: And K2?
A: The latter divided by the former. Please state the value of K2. 1.02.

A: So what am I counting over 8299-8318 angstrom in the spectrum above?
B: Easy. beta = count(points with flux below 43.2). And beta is 5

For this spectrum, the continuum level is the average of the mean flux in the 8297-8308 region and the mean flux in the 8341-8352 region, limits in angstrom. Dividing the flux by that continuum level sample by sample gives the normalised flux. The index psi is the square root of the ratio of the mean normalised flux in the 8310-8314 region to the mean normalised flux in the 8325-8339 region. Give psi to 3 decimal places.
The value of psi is 0.975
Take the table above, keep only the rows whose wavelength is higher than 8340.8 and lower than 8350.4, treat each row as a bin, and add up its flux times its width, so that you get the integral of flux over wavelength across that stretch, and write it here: 414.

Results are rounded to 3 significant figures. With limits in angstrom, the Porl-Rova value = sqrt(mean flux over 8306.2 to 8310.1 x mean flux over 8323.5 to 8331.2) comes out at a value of 42.8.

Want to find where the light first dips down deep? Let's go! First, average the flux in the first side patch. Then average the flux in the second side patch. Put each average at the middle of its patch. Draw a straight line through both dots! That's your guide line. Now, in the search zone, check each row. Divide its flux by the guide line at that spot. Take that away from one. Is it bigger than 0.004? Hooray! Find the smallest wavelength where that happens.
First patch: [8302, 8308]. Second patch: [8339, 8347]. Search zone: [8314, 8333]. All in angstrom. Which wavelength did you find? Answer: 8314.86 angstrom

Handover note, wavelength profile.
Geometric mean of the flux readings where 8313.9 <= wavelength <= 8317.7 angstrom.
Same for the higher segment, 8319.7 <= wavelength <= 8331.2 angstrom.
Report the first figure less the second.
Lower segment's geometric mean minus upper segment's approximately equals -1.8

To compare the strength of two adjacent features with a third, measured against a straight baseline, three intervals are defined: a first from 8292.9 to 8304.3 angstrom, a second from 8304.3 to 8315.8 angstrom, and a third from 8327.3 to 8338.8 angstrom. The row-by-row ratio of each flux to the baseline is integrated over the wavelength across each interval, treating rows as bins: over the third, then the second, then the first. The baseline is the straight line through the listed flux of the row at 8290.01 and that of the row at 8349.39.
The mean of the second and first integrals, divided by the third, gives 1.02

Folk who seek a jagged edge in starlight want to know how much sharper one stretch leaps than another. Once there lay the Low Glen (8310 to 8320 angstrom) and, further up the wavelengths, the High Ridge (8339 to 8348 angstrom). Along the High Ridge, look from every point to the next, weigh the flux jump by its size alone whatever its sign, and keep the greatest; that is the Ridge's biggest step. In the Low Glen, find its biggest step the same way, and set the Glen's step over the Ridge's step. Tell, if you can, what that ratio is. 0.5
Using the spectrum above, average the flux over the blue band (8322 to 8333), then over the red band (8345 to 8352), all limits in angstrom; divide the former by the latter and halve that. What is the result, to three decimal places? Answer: 0.481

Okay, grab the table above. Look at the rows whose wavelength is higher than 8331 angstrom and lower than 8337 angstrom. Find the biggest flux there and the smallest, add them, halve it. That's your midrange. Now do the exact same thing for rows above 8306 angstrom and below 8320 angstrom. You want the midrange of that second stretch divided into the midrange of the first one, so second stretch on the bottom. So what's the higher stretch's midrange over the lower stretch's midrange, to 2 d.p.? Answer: 1.02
